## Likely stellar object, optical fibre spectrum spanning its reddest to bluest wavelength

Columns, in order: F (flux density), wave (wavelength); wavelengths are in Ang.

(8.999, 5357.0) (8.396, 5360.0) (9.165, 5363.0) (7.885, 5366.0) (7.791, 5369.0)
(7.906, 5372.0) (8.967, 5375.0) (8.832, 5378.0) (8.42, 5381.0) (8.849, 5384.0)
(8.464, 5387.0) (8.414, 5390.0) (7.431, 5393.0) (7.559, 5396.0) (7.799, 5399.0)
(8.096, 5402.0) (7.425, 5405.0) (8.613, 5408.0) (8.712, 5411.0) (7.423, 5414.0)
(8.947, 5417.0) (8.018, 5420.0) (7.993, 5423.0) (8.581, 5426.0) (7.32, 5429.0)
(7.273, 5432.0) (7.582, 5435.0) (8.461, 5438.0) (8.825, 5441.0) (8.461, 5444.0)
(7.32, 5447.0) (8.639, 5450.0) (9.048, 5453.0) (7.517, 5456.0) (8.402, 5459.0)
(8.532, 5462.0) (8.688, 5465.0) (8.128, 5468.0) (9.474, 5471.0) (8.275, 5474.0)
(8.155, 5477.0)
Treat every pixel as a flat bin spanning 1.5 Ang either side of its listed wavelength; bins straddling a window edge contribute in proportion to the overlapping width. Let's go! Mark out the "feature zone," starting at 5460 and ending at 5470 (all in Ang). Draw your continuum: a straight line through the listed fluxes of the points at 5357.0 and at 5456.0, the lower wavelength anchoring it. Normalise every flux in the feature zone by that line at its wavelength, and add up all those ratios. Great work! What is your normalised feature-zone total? 3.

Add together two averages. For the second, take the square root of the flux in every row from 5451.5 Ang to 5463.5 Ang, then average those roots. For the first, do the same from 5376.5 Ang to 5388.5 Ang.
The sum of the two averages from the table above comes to 5.83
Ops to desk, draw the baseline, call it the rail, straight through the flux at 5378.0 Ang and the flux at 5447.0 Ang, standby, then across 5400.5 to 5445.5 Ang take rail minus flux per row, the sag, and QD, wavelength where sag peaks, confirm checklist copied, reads 5405.0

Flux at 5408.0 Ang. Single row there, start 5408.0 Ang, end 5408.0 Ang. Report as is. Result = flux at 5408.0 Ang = 8.613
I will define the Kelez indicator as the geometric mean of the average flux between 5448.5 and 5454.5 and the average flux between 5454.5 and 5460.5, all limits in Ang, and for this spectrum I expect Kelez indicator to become 8.39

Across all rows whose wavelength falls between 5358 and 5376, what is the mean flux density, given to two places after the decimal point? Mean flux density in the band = 8.35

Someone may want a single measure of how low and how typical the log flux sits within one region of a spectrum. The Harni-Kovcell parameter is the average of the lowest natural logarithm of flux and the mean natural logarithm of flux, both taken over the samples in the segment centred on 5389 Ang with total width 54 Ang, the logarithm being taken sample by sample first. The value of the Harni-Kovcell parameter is 2.05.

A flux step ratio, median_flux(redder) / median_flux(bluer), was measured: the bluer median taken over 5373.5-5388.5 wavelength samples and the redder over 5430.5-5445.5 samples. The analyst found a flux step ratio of 0.96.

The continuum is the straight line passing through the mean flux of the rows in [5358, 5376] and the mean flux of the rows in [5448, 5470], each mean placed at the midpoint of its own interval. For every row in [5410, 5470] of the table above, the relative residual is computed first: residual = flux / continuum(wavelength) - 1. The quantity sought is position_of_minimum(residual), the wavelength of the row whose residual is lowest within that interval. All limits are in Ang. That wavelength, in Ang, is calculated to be 5432.0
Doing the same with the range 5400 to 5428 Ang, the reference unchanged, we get 5414.0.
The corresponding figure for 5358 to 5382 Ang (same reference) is 5369.0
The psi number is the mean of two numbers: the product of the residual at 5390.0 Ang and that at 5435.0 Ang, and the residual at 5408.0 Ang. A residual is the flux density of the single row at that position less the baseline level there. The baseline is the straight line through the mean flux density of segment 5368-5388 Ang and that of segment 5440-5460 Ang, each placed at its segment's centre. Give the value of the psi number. 0.1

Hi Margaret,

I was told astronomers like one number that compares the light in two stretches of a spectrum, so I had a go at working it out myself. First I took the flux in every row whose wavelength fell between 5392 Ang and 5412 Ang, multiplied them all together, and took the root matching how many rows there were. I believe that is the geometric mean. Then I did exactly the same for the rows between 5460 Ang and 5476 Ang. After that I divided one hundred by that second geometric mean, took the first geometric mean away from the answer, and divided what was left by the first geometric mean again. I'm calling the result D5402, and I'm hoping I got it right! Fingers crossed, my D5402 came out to 0.46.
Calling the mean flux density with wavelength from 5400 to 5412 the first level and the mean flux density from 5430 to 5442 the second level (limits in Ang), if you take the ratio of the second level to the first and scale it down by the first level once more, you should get 0.119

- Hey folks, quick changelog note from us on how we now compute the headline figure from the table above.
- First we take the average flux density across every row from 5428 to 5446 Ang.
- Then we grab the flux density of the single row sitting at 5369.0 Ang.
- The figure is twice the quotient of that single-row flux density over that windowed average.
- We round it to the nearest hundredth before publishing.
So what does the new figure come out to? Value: 1.95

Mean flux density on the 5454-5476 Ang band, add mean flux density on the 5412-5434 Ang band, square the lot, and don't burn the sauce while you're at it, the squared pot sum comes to 268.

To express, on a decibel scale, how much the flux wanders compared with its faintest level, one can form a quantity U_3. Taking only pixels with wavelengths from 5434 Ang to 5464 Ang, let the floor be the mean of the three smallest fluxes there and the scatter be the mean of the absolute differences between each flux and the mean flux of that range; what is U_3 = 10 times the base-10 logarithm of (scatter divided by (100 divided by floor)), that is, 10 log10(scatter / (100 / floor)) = -14.42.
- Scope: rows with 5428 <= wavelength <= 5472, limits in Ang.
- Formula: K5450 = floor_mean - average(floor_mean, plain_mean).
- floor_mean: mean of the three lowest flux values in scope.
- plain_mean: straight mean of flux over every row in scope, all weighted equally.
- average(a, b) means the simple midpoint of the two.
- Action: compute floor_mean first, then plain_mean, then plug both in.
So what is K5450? -0.47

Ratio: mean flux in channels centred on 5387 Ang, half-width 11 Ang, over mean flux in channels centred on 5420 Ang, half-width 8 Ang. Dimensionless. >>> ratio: 1.01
